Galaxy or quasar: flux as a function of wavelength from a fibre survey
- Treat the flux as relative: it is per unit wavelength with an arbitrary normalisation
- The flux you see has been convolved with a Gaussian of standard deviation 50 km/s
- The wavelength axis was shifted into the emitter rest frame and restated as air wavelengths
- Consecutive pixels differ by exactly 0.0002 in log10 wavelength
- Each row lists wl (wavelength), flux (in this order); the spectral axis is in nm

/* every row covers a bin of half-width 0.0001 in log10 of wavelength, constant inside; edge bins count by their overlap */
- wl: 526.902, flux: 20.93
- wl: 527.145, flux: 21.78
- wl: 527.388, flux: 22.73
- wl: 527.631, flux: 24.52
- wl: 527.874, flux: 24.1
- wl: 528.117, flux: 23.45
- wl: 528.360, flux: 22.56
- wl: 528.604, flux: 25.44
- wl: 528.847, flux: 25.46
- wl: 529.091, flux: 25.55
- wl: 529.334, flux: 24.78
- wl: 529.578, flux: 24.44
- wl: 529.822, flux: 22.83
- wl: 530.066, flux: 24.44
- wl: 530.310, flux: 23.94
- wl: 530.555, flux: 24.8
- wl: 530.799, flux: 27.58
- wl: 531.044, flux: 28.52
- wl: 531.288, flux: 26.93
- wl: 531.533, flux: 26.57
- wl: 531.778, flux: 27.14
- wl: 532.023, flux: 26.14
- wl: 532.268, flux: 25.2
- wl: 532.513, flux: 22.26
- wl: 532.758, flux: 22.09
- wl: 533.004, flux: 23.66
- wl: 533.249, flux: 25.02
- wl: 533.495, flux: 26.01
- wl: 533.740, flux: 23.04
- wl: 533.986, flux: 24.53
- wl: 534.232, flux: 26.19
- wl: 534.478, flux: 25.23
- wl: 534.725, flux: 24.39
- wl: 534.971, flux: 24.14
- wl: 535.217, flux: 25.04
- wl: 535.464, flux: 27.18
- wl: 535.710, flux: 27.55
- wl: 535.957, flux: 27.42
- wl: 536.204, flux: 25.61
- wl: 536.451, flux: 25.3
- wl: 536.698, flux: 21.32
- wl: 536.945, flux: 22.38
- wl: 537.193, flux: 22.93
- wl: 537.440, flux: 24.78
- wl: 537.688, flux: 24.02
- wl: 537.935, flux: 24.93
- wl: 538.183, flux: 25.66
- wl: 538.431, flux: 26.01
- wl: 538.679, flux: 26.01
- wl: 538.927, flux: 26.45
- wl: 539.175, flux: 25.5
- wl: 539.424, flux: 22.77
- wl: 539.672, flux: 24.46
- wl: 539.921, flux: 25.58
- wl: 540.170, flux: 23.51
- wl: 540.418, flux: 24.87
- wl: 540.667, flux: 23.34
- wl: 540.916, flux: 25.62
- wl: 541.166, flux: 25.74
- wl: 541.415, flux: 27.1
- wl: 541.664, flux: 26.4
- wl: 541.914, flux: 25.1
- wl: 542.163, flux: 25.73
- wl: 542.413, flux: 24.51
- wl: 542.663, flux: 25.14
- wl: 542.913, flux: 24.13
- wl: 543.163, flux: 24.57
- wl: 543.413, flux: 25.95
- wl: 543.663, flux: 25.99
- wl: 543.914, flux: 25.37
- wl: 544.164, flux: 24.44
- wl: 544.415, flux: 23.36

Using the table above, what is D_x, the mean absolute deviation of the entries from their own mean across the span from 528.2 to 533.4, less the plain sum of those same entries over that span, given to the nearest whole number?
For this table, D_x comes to -524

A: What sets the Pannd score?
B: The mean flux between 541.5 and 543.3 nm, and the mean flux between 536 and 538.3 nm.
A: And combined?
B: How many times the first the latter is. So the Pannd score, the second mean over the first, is 0.96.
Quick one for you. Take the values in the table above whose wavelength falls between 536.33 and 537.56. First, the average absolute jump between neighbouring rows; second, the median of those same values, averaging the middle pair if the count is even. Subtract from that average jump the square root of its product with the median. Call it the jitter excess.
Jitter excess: -4.7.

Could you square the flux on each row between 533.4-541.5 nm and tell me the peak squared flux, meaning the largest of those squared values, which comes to 759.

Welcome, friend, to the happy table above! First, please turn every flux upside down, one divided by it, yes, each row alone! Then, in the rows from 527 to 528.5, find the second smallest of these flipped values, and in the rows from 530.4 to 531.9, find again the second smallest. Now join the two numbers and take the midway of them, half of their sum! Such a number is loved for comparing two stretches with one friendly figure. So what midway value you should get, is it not 0.0389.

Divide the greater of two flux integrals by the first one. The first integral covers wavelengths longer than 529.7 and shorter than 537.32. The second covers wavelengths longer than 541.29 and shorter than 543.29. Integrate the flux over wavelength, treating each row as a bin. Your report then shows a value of 1.0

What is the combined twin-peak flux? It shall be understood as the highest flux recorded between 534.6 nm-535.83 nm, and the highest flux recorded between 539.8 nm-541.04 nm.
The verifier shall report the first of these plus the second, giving 53.2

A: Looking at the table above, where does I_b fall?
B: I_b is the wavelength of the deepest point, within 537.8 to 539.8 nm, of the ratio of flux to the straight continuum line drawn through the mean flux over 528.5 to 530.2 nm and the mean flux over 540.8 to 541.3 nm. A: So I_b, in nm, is 539.424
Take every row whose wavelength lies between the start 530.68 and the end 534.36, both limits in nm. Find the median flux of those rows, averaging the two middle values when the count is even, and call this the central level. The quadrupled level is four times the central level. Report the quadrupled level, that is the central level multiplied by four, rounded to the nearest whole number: 104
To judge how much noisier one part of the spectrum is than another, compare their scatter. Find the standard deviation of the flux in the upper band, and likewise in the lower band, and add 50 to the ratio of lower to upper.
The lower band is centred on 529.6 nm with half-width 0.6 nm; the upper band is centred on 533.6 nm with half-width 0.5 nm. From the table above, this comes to 50.8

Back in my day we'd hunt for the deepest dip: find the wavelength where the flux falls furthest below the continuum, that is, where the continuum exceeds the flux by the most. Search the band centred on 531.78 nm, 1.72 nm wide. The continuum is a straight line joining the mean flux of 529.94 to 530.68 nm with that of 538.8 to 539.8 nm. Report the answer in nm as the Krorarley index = 532.513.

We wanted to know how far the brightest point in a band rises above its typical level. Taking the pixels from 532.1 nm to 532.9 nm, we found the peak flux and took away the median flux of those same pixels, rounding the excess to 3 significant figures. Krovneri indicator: 2.94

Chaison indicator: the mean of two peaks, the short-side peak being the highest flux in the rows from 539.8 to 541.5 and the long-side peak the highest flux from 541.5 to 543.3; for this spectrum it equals 26.75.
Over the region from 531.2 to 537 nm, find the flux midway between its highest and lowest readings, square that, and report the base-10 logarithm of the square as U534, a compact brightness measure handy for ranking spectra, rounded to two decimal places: 2.78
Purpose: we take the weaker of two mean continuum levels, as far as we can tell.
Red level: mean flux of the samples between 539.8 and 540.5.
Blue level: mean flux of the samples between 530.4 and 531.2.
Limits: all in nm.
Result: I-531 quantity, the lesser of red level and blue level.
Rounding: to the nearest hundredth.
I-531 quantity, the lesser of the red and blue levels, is 24.65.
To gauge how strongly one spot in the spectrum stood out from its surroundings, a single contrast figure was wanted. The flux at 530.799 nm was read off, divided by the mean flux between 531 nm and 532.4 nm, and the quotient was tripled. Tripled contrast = 3.1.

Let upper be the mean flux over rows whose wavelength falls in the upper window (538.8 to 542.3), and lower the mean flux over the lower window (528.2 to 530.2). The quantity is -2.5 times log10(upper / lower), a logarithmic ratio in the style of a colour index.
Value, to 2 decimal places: -0.03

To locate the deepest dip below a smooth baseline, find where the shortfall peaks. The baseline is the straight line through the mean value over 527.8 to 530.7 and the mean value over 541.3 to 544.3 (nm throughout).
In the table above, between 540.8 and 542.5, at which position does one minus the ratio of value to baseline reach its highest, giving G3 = 542.413 nm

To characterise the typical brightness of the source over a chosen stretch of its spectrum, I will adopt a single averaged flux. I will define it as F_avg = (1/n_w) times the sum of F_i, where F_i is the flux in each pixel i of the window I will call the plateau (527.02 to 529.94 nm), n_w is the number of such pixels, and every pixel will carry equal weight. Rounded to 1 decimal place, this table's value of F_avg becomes 24.0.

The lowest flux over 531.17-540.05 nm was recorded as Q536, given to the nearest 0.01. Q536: 21.32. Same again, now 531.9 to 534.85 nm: 22.09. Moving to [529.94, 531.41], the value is 23.94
